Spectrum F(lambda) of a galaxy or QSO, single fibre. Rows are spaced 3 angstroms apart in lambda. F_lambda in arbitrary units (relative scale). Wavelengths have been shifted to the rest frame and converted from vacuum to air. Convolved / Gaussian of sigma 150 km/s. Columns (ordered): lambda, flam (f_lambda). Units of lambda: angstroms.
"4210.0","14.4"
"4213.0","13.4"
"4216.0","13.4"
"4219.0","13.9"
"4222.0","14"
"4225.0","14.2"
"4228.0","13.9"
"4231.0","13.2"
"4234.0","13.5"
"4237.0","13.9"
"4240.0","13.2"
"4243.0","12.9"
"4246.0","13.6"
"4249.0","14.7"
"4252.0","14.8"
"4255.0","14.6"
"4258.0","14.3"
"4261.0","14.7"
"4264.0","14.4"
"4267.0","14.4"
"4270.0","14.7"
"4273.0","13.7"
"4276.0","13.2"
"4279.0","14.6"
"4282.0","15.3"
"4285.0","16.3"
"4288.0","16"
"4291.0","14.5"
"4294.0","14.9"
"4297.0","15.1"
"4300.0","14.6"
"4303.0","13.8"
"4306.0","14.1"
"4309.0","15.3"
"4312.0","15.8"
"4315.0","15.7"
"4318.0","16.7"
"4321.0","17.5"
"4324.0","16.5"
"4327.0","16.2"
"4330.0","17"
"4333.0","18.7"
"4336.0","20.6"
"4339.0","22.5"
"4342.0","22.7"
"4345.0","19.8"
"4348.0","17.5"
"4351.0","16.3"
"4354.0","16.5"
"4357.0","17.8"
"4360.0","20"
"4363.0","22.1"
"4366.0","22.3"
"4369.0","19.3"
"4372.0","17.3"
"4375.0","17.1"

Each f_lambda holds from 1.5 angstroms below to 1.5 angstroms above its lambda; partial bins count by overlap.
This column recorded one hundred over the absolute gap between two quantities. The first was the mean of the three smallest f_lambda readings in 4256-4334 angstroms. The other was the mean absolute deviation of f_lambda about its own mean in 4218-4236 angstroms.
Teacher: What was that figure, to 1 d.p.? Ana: 7.5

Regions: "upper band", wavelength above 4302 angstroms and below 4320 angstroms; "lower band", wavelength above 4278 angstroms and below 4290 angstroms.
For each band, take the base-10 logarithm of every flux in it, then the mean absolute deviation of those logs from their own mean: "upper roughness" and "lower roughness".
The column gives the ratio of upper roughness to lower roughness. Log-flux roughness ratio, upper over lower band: 1.5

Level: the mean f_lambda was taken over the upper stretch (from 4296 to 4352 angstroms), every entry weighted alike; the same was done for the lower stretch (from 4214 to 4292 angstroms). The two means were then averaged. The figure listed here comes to 15.7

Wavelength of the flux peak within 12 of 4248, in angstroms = 4252.0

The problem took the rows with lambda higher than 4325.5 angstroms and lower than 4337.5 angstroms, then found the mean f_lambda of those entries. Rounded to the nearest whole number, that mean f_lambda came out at 18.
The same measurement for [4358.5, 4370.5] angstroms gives 21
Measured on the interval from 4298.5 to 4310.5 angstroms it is 14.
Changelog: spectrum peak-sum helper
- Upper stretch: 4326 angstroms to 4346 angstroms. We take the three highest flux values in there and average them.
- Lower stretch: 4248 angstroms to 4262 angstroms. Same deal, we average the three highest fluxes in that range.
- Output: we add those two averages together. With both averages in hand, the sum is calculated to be 36.7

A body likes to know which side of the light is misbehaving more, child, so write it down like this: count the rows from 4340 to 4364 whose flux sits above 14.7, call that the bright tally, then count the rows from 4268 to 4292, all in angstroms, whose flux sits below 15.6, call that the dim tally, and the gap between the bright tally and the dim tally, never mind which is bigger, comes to 2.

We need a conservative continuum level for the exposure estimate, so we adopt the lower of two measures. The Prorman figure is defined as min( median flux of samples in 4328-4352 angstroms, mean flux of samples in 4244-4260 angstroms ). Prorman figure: 14.4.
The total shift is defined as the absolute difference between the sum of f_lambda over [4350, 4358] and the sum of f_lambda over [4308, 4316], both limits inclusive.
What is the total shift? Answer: 4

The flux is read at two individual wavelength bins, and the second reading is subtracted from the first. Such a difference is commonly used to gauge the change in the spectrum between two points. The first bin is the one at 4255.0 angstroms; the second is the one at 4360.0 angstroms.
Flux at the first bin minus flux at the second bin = -5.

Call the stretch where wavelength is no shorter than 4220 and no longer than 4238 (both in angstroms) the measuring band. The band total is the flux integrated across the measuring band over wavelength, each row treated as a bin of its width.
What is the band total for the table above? 248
